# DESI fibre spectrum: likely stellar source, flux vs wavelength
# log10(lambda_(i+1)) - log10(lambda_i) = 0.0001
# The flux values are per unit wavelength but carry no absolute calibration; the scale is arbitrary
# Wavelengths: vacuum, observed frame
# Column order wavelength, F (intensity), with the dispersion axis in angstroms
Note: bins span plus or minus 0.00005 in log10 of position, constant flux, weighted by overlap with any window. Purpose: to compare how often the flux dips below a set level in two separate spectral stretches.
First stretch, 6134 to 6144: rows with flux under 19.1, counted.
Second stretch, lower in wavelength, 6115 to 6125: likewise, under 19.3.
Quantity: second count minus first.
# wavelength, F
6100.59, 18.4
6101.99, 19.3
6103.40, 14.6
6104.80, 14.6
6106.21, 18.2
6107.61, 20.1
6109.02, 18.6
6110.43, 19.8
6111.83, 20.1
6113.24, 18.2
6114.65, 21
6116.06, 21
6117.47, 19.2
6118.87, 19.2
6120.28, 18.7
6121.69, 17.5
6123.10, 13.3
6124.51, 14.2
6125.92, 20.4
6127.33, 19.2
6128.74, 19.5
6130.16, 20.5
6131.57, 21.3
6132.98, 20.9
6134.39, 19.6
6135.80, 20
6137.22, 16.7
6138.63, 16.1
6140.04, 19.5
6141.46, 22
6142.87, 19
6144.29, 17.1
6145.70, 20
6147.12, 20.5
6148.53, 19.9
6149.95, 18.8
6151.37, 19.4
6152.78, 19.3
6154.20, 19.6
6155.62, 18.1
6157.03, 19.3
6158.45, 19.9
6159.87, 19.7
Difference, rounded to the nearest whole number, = 3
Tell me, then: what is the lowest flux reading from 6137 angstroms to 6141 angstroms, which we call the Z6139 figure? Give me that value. 16.1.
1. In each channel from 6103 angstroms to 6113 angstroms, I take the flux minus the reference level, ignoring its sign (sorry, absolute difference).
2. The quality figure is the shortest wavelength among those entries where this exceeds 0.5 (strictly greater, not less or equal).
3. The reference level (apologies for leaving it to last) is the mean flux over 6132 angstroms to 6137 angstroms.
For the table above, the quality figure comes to 6103.40 angstroms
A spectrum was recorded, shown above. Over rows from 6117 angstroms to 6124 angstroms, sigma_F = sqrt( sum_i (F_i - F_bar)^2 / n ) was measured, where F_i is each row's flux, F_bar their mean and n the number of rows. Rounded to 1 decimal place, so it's 2.2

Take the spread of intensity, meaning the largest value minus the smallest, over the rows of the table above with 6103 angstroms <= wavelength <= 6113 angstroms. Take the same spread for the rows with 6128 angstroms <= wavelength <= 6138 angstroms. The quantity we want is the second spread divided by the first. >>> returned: 0.84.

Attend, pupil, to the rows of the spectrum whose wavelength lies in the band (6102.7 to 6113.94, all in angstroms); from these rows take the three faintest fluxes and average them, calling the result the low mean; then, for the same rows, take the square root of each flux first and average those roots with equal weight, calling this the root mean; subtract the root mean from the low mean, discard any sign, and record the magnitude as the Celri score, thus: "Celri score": 11.6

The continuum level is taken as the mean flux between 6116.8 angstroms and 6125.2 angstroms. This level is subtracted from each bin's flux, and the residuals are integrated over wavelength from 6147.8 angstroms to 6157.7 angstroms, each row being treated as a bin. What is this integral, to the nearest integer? 22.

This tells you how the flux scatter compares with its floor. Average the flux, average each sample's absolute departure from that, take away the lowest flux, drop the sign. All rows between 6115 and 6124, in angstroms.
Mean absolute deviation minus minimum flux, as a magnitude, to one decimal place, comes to 11.5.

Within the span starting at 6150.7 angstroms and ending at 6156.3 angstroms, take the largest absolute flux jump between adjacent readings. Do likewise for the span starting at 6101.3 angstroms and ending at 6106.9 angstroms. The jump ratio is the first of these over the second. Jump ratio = 0.3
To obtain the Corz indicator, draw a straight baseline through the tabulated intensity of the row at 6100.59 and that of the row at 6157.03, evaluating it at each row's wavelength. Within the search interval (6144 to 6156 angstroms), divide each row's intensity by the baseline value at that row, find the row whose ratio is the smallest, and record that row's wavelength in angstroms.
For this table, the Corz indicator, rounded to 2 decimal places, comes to 6144.29 angstroms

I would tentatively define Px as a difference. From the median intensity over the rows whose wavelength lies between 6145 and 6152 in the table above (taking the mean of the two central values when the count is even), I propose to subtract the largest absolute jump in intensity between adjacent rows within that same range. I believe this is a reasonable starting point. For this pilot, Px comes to 18.8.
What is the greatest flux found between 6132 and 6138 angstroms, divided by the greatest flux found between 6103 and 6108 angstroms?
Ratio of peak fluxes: 1.04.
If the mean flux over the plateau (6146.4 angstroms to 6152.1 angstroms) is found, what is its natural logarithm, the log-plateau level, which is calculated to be 2.98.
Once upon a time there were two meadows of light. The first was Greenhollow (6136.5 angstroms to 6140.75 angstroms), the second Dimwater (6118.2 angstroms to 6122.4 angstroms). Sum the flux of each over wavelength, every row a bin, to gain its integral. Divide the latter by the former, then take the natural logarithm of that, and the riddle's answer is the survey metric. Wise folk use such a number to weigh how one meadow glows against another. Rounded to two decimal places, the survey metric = 0.05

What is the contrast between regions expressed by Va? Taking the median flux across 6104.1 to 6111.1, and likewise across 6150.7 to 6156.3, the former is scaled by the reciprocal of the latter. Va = 0.96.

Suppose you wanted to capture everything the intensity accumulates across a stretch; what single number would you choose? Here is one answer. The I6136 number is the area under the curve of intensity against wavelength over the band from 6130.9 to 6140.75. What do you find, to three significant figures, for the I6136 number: 189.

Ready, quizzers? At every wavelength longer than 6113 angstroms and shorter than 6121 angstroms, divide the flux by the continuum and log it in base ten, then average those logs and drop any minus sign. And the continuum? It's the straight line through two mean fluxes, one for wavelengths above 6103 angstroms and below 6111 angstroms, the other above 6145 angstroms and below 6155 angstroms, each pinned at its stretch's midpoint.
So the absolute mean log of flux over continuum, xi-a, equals 0.033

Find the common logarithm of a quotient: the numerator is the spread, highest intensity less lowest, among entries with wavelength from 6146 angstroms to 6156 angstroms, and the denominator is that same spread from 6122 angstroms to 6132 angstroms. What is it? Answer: -0.52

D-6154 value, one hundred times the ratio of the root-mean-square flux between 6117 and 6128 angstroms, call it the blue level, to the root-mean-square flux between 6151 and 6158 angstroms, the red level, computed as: 93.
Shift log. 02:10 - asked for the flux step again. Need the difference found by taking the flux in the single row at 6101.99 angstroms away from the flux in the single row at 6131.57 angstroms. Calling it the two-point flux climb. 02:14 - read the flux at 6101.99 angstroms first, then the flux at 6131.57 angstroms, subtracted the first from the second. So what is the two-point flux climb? 2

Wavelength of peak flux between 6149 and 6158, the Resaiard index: 6154.20 angstroms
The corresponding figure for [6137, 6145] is 6141.46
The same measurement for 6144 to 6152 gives 6147.12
